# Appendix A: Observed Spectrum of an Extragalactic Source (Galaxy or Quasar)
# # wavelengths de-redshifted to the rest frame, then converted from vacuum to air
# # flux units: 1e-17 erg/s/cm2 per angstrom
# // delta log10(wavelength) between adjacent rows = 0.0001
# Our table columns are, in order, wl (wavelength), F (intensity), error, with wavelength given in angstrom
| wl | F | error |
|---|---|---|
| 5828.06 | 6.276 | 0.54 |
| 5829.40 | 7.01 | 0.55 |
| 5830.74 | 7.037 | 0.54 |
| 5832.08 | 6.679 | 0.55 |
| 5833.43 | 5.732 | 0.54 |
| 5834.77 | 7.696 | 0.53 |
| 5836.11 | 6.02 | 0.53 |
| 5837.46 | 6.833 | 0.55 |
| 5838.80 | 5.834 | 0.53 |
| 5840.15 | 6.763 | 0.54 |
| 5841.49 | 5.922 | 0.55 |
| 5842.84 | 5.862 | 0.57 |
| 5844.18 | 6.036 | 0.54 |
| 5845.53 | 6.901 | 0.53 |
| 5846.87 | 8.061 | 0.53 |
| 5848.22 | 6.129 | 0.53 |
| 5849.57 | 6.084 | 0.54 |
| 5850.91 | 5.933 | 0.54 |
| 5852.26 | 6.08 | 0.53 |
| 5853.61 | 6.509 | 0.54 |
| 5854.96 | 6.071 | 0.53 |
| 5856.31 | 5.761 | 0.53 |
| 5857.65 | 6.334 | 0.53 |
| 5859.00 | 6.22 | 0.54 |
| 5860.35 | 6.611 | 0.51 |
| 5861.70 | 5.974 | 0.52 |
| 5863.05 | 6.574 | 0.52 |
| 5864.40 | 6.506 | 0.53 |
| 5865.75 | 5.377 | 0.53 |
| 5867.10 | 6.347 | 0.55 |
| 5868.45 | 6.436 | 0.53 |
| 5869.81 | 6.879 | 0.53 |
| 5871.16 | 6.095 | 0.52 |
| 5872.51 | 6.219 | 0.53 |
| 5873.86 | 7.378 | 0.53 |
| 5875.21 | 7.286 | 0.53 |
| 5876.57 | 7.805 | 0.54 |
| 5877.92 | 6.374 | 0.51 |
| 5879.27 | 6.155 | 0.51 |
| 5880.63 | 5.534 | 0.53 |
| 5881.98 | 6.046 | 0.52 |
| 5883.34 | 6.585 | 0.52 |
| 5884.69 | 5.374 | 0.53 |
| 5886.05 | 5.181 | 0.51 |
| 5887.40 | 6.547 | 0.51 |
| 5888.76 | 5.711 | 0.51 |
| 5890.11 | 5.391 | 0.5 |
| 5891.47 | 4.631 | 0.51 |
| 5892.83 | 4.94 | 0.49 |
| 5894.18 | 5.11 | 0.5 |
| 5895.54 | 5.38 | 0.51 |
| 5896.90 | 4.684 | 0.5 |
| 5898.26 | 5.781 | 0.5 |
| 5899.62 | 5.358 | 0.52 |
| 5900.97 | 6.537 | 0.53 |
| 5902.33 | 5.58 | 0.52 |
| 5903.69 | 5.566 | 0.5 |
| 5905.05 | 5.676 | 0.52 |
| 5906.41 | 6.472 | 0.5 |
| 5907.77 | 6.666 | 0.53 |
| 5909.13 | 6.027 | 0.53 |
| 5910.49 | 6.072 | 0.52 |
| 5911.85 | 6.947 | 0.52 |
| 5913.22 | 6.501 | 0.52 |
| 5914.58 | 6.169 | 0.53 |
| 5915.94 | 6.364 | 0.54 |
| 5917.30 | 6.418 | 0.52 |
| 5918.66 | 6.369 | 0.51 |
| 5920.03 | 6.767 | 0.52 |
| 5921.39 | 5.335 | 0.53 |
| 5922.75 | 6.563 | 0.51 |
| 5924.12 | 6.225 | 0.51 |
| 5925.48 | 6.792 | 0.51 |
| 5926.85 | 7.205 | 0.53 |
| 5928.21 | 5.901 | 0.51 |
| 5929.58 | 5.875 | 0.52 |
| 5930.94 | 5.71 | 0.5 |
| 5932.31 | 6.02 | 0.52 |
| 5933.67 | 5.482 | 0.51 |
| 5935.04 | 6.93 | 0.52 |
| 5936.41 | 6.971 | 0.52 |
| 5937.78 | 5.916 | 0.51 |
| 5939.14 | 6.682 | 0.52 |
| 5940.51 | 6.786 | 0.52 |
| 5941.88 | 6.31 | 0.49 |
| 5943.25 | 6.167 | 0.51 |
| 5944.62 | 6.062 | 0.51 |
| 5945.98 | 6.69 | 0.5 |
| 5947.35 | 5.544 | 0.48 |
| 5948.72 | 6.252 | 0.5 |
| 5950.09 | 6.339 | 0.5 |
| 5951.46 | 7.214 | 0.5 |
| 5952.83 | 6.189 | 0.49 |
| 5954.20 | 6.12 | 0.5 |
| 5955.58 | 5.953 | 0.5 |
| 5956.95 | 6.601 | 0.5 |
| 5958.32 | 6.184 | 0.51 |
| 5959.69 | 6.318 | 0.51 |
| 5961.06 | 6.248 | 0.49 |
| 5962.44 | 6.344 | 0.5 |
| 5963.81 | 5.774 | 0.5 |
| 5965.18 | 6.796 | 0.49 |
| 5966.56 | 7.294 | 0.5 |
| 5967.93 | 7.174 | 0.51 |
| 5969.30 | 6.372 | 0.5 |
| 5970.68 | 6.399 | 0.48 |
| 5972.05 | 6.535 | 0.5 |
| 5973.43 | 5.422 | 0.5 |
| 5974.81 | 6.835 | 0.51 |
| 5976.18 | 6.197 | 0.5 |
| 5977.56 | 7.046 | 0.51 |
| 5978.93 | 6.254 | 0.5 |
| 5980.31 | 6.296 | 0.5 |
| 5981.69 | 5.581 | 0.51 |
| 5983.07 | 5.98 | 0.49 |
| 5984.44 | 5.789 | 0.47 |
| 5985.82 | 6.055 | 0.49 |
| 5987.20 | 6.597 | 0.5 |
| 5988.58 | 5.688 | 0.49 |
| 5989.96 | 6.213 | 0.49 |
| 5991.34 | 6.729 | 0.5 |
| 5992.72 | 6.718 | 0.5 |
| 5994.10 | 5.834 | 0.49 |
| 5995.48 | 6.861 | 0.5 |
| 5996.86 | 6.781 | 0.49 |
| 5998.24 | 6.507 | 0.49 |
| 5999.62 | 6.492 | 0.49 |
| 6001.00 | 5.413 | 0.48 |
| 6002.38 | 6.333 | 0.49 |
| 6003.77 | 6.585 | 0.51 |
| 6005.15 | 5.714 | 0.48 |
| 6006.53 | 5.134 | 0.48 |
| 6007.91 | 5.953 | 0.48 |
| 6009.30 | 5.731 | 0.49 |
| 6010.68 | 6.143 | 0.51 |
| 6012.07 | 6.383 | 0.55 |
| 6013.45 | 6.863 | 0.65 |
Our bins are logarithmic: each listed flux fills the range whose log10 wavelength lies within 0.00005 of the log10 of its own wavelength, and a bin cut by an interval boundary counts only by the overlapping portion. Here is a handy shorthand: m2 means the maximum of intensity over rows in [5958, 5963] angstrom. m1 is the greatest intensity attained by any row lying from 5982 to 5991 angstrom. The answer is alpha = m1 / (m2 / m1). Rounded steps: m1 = 6.597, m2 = 6.344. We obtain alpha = 6.86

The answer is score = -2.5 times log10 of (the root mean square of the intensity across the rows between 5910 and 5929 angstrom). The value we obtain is -2.02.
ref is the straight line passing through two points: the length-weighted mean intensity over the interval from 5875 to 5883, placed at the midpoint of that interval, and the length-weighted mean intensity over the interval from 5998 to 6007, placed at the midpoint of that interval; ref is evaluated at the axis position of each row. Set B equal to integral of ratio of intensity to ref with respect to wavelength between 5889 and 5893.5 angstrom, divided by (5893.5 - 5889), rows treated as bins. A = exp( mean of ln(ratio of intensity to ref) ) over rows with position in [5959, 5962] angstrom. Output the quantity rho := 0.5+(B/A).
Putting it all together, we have 1.27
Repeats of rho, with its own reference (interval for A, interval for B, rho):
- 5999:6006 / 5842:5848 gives 1.50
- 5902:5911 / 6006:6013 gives 1.55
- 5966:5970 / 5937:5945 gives 1.40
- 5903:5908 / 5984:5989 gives 1.55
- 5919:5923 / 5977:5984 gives 1.54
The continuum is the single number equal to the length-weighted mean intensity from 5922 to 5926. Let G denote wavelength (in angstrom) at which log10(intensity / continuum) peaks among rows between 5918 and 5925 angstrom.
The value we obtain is 5920.03 angstrom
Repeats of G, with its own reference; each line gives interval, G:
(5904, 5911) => 5907.77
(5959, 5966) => 5965.18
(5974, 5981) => 5977.56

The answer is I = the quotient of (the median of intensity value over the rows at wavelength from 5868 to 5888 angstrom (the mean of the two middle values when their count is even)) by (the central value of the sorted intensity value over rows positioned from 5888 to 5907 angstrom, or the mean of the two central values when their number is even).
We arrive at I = 1.16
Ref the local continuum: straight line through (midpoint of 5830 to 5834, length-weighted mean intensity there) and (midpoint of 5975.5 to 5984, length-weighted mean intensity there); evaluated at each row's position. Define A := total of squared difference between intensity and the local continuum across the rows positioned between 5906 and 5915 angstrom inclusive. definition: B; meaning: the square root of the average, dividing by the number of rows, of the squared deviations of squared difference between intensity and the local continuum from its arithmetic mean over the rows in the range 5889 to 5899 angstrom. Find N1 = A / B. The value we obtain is 1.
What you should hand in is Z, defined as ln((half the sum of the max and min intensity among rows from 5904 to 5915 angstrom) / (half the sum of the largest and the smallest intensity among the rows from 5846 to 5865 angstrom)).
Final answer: -0.09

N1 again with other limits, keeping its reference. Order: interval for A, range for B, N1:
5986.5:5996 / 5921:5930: 4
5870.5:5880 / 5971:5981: 13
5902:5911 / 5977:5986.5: 8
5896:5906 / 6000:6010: 18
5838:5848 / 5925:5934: 16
